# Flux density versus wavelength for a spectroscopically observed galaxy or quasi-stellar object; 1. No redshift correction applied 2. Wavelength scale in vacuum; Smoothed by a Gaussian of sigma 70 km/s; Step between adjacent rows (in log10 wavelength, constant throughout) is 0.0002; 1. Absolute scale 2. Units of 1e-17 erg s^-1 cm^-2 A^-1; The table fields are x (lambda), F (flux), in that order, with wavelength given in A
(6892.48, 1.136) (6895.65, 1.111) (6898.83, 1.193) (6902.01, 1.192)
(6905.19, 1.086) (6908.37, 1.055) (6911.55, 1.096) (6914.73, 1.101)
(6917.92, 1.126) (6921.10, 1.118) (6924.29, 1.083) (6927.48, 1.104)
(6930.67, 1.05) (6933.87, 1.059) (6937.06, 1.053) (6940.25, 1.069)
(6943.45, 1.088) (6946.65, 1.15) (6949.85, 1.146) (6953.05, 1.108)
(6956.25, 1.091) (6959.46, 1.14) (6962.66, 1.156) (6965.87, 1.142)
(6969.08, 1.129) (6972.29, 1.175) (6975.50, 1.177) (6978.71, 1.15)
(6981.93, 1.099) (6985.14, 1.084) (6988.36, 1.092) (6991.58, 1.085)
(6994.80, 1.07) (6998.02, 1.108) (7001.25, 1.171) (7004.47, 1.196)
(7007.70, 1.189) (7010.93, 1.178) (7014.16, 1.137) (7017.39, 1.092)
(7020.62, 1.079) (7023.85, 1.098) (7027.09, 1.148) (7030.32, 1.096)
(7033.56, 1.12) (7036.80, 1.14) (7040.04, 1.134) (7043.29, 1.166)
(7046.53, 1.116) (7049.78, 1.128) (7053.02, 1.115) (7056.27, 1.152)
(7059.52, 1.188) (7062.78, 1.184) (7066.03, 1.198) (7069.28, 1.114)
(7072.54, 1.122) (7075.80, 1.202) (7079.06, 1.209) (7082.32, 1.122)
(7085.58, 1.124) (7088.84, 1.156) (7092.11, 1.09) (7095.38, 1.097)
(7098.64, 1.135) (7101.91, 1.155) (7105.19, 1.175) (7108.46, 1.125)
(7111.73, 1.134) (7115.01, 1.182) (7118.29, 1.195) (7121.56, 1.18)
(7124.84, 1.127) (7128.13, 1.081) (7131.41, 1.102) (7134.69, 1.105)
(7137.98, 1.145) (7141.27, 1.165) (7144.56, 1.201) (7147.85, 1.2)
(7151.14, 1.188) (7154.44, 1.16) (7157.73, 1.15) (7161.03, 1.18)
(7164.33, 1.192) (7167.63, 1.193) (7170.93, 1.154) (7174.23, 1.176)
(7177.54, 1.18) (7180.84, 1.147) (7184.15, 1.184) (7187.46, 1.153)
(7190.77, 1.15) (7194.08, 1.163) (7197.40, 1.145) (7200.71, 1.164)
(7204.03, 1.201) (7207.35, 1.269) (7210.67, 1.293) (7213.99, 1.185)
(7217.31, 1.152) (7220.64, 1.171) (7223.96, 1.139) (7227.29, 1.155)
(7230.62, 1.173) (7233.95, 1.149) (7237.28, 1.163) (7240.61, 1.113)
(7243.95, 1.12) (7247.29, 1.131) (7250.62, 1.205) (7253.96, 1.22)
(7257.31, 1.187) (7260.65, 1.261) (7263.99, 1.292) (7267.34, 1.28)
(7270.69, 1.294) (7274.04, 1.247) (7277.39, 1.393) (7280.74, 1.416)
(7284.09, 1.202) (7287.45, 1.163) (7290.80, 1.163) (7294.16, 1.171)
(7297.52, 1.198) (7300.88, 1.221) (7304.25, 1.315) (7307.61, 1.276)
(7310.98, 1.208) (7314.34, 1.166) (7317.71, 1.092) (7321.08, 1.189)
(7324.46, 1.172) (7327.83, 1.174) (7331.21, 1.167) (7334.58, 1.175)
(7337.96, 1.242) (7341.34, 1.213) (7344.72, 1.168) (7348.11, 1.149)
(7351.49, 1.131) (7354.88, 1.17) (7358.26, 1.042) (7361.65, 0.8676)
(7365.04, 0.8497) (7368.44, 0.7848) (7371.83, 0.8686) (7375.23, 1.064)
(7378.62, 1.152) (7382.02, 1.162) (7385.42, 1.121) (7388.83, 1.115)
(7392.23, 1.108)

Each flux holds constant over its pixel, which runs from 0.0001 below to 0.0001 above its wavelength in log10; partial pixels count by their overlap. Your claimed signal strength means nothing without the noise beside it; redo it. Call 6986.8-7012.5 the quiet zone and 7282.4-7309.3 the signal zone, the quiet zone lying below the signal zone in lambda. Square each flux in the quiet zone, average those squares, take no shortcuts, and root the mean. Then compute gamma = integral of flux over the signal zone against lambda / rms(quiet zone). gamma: 28.7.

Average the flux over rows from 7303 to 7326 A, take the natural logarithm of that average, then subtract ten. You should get -9.82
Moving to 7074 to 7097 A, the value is -9.87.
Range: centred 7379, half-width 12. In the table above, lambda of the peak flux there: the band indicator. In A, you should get 7382.02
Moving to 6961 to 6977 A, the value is 6975.50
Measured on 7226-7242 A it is 7230.62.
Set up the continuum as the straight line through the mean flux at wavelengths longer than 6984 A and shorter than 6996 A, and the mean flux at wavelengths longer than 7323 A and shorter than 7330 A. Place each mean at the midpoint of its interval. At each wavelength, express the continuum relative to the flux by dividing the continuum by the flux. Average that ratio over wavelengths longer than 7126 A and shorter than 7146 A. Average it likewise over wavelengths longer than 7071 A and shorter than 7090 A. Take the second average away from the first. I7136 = 0.033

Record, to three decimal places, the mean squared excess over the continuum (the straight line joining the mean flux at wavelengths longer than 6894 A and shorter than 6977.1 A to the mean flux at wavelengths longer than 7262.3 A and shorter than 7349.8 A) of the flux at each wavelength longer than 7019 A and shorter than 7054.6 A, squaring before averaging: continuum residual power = 0.001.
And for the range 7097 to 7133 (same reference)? 0.002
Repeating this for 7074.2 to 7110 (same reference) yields 0.002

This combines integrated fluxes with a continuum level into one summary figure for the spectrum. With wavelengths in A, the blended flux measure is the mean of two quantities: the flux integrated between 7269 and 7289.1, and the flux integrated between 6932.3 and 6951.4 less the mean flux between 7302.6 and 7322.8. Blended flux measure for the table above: 22.8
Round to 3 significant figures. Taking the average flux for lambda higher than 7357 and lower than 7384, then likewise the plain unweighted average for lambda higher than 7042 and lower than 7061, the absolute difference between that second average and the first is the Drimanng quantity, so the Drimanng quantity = 0.170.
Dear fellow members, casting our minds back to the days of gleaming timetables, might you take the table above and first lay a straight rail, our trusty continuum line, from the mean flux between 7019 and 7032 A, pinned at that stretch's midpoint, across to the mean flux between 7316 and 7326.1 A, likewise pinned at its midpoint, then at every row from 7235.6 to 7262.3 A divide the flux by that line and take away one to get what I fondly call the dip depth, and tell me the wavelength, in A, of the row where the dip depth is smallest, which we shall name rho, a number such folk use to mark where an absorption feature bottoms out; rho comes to 7240.61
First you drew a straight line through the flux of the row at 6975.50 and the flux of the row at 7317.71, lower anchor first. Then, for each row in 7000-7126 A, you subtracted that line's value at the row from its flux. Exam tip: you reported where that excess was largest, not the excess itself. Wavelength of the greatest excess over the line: 7079.06 A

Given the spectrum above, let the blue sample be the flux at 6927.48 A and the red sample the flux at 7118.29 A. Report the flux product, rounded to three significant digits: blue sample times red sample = 1.32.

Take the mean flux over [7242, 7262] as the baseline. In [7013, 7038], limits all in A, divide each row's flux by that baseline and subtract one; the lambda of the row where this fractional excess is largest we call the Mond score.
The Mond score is 7027.09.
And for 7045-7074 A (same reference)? 7066.03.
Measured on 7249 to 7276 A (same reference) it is 7270.69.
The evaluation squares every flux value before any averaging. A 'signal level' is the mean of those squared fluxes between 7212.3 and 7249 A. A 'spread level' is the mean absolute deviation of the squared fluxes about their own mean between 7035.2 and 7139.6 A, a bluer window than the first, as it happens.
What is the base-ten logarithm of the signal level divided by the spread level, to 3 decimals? 1.288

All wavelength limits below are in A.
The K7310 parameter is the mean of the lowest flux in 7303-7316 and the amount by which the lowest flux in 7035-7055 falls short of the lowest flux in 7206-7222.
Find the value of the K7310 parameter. 0.60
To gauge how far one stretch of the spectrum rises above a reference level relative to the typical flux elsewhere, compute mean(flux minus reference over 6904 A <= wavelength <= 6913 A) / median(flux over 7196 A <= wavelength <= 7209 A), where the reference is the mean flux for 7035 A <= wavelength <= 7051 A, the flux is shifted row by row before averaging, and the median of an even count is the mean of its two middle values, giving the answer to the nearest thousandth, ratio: -0.049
